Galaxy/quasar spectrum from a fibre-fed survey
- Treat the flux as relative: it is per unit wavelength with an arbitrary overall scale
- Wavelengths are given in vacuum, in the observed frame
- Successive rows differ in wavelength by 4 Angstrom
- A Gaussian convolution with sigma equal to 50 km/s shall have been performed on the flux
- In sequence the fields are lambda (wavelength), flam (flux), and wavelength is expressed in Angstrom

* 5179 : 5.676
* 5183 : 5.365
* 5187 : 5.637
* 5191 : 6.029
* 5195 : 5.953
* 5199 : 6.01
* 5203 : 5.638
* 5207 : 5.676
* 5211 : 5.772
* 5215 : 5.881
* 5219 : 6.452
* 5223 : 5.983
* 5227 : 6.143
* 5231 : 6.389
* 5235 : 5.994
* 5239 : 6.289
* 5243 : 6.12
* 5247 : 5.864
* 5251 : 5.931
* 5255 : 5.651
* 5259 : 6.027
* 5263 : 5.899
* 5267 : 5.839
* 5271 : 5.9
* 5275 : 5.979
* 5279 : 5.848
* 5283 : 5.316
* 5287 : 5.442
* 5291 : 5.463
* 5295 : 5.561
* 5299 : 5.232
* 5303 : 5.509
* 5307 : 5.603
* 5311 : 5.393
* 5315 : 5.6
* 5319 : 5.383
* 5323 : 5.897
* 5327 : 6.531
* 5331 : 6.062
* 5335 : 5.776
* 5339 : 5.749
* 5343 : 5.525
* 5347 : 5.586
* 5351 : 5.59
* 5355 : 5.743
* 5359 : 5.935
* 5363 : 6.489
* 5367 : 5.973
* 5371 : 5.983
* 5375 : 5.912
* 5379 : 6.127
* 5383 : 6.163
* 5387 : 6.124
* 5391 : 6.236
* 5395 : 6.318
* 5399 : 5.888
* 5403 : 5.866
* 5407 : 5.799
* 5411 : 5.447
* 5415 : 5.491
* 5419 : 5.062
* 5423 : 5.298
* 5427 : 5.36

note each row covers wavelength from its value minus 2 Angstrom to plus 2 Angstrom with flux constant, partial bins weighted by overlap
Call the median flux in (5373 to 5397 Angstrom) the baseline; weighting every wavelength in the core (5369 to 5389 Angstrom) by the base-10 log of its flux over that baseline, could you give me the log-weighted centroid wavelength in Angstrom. 5373.9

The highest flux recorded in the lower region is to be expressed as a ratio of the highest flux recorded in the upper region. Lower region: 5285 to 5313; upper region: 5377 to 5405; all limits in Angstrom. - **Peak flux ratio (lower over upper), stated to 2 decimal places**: 0.89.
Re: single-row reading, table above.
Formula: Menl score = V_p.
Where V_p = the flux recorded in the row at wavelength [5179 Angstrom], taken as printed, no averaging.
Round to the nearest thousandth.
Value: 5.676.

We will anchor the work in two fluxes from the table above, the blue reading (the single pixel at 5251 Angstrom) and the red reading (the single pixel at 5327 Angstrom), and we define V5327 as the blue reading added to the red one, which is 12.5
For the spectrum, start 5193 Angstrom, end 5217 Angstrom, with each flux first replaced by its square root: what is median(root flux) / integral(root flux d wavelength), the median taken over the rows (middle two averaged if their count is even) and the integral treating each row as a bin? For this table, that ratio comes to 0.042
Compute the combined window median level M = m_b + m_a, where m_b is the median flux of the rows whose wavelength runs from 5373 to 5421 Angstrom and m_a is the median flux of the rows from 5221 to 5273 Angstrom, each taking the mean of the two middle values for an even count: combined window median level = 11.9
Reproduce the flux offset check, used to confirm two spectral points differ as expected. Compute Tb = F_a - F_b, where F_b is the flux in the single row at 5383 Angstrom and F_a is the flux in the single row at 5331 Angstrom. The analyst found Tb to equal -0.1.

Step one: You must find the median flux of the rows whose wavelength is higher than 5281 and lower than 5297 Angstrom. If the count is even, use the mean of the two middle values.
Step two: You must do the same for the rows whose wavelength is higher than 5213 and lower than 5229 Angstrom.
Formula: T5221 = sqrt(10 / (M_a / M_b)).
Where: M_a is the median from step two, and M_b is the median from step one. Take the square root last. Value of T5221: 3.00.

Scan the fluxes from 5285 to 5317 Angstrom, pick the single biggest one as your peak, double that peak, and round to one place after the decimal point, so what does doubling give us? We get 11.2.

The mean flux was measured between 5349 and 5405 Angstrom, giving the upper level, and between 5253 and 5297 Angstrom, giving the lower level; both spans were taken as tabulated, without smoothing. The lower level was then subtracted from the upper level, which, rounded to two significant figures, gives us 0.30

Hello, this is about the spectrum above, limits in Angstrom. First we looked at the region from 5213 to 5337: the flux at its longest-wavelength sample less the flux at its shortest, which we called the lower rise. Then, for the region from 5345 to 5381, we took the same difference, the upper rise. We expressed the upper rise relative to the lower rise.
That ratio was -5.2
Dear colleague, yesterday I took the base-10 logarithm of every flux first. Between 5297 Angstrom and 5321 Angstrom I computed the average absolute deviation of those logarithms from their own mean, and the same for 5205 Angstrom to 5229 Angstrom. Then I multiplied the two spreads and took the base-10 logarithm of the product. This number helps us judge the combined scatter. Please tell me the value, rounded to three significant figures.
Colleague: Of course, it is -3.85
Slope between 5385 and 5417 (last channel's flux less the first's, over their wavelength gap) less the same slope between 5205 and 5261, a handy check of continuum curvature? -0.03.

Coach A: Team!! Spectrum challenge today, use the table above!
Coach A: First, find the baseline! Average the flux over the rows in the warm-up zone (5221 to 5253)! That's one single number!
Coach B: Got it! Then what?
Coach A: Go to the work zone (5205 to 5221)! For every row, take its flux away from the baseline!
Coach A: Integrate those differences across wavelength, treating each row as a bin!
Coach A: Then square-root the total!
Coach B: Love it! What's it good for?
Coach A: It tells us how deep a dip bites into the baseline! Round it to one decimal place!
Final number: 1.5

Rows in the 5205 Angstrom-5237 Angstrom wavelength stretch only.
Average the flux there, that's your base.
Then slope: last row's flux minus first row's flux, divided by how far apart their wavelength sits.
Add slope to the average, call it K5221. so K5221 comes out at 6.0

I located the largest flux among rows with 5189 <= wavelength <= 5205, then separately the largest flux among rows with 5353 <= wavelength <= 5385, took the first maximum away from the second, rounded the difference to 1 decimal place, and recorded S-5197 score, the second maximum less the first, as 0.5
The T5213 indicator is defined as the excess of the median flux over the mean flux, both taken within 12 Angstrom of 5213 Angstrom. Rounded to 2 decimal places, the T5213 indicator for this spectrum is -0.07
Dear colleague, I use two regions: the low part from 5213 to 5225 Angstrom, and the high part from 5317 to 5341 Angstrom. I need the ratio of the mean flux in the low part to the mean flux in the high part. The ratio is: 1.03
